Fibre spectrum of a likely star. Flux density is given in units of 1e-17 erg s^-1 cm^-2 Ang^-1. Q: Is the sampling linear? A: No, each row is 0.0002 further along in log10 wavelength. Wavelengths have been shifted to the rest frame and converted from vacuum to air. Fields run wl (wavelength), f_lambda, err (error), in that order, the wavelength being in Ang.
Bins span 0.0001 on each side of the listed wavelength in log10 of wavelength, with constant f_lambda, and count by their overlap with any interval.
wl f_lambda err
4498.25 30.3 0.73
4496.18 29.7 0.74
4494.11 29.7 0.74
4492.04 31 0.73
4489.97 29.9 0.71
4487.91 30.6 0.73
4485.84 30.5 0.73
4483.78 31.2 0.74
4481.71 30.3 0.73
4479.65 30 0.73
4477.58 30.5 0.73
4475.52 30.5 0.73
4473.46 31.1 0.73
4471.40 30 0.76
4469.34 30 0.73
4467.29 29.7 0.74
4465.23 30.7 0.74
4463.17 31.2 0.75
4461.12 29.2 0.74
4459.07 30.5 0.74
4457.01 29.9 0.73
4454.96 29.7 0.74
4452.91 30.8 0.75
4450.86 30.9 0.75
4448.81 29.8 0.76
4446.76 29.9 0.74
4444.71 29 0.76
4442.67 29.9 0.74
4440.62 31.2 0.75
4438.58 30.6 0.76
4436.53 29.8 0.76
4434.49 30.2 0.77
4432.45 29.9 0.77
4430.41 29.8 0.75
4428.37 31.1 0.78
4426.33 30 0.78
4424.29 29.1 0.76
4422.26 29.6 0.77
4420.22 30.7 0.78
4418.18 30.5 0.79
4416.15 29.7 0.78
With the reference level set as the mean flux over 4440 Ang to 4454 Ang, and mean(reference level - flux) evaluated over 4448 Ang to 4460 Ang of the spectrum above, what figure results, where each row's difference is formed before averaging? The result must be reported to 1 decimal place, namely -0.1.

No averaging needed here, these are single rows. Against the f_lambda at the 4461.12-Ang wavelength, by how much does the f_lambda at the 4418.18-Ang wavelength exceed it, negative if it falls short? 1.3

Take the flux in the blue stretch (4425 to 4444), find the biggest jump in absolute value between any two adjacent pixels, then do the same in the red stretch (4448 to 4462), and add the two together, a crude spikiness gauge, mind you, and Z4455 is 2.6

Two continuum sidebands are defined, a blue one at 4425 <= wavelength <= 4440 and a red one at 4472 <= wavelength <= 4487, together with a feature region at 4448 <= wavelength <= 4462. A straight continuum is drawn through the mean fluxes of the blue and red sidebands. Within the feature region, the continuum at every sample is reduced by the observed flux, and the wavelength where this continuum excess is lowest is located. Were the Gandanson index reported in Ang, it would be 4450.86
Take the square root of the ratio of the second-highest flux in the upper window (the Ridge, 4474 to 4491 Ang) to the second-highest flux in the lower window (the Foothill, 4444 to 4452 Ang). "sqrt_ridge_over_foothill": 1.01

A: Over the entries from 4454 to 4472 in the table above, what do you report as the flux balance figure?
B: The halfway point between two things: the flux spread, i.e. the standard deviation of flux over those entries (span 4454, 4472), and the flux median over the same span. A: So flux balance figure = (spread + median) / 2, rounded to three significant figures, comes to 15.3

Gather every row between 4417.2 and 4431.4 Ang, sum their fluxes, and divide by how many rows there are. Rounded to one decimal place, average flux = 30.1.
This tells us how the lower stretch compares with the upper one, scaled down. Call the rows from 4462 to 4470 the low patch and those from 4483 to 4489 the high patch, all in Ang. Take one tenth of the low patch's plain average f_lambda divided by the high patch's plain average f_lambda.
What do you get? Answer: 0.0988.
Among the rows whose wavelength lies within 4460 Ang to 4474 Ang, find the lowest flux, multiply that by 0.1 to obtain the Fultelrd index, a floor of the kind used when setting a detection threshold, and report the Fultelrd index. 2.92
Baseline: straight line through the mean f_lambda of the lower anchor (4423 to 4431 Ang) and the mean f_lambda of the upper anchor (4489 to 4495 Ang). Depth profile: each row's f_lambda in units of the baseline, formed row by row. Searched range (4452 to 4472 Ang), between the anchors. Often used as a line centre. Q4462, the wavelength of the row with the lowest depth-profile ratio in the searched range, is 4461.12 Ang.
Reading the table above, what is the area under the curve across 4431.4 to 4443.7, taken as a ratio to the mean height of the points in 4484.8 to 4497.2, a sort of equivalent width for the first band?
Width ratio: 12.3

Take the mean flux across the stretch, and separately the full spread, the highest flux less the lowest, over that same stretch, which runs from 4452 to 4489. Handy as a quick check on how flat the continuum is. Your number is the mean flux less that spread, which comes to 28.4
